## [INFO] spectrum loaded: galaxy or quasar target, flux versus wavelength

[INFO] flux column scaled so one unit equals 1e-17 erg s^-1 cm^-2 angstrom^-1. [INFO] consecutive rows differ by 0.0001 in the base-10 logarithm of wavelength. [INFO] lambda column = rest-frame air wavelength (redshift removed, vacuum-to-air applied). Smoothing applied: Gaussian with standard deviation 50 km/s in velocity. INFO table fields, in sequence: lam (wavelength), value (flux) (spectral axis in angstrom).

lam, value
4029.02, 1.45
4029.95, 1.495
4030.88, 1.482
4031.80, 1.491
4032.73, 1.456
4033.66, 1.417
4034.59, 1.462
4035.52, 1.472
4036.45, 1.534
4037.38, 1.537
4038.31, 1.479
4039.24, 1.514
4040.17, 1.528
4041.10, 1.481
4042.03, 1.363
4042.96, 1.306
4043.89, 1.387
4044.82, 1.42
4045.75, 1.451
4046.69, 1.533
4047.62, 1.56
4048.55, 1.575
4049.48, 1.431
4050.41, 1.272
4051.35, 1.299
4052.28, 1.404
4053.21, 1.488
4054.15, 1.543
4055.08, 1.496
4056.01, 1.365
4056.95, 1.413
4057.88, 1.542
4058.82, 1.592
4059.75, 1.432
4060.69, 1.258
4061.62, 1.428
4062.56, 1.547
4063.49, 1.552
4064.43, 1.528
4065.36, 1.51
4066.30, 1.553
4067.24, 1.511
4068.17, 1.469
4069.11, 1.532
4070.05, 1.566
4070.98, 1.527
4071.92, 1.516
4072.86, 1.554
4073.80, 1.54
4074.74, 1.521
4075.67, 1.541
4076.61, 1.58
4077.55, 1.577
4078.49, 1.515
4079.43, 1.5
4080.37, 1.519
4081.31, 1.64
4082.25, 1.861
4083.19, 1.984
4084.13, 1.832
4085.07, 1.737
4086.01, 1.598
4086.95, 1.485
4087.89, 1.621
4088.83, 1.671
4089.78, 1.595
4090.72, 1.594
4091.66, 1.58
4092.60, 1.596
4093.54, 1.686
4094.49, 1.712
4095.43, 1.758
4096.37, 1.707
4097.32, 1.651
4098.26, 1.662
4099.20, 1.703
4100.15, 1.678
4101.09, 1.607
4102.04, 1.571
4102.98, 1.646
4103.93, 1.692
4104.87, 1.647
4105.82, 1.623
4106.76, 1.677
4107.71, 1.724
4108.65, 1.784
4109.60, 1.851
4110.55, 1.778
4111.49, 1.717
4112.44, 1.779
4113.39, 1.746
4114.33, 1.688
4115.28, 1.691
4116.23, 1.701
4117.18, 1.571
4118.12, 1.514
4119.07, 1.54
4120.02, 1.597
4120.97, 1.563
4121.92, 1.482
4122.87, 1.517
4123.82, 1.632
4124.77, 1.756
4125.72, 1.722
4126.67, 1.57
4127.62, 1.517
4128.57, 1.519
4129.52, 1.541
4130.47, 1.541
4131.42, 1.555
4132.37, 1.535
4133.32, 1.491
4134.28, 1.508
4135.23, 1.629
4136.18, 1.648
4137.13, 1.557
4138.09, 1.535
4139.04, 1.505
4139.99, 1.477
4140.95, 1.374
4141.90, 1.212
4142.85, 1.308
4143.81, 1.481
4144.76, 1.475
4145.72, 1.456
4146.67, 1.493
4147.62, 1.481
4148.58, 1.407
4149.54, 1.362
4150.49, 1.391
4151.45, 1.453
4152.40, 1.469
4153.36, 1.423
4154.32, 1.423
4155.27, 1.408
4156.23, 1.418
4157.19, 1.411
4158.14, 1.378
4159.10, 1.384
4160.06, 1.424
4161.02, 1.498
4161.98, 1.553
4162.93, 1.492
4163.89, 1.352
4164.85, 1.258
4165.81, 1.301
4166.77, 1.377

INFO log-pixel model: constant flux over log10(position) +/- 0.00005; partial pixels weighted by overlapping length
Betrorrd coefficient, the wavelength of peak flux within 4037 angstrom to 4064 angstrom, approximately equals 4058.82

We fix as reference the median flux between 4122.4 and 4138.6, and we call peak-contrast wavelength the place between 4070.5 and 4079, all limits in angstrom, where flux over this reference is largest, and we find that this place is 4076.61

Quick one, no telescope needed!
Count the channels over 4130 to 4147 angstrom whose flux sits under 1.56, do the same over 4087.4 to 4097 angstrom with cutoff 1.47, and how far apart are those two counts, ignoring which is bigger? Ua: 16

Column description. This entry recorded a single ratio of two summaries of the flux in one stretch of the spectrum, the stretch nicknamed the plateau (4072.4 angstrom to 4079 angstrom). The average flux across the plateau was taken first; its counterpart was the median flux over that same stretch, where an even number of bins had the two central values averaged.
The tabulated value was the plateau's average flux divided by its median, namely 1.00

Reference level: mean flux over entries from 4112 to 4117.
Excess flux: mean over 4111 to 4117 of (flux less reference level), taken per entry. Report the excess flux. 0.00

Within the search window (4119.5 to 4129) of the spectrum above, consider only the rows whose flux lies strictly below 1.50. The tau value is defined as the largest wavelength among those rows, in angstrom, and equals 4121.92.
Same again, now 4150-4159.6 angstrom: 4159.10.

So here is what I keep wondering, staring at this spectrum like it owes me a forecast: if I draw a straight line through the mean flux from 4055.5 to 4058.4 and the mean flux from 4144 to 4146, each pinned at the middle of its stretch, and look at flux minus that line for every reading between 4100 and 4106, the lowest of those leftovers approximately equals 0.12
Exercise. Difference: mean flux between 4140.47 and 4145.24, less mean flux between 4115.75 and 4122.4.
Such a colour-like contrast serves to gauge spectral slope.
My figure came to -0.20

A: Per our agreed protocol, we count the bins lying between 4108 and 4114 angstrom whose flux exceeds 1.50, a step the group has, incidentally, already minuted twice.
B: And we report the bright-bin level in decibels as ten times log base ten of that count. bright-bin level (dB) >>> 8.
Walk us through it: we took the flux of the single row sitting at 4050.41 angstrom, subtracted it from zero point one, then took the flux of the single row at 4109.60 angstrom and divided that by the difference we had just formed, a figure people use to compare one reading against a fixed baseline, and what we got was -1.58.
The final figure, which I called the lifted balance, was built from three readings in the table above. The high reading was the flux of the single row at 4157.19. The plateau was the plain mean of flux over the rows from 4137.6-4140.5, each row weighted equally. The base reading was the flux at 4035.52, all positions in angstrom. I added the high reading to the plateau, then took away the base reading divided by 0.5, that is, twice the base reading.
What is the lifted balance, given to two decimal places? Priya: -0.03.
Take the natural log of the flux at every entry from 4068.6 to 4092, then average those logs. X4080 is 0.472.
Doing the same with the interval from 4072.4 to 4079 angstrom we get 0.436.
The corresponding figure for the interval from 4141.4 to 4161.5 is 0.347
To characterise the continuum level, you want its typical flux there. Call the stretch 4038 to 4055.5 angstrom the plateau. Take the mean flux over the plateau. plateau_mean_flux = 1.45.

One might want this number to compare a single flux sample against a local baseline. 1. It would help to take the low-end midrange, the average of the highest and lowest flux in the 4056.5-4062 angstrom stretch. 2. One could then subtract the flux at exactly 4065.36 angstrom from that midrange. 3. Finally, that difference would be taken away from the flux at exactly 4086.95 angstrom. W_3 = 1.57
